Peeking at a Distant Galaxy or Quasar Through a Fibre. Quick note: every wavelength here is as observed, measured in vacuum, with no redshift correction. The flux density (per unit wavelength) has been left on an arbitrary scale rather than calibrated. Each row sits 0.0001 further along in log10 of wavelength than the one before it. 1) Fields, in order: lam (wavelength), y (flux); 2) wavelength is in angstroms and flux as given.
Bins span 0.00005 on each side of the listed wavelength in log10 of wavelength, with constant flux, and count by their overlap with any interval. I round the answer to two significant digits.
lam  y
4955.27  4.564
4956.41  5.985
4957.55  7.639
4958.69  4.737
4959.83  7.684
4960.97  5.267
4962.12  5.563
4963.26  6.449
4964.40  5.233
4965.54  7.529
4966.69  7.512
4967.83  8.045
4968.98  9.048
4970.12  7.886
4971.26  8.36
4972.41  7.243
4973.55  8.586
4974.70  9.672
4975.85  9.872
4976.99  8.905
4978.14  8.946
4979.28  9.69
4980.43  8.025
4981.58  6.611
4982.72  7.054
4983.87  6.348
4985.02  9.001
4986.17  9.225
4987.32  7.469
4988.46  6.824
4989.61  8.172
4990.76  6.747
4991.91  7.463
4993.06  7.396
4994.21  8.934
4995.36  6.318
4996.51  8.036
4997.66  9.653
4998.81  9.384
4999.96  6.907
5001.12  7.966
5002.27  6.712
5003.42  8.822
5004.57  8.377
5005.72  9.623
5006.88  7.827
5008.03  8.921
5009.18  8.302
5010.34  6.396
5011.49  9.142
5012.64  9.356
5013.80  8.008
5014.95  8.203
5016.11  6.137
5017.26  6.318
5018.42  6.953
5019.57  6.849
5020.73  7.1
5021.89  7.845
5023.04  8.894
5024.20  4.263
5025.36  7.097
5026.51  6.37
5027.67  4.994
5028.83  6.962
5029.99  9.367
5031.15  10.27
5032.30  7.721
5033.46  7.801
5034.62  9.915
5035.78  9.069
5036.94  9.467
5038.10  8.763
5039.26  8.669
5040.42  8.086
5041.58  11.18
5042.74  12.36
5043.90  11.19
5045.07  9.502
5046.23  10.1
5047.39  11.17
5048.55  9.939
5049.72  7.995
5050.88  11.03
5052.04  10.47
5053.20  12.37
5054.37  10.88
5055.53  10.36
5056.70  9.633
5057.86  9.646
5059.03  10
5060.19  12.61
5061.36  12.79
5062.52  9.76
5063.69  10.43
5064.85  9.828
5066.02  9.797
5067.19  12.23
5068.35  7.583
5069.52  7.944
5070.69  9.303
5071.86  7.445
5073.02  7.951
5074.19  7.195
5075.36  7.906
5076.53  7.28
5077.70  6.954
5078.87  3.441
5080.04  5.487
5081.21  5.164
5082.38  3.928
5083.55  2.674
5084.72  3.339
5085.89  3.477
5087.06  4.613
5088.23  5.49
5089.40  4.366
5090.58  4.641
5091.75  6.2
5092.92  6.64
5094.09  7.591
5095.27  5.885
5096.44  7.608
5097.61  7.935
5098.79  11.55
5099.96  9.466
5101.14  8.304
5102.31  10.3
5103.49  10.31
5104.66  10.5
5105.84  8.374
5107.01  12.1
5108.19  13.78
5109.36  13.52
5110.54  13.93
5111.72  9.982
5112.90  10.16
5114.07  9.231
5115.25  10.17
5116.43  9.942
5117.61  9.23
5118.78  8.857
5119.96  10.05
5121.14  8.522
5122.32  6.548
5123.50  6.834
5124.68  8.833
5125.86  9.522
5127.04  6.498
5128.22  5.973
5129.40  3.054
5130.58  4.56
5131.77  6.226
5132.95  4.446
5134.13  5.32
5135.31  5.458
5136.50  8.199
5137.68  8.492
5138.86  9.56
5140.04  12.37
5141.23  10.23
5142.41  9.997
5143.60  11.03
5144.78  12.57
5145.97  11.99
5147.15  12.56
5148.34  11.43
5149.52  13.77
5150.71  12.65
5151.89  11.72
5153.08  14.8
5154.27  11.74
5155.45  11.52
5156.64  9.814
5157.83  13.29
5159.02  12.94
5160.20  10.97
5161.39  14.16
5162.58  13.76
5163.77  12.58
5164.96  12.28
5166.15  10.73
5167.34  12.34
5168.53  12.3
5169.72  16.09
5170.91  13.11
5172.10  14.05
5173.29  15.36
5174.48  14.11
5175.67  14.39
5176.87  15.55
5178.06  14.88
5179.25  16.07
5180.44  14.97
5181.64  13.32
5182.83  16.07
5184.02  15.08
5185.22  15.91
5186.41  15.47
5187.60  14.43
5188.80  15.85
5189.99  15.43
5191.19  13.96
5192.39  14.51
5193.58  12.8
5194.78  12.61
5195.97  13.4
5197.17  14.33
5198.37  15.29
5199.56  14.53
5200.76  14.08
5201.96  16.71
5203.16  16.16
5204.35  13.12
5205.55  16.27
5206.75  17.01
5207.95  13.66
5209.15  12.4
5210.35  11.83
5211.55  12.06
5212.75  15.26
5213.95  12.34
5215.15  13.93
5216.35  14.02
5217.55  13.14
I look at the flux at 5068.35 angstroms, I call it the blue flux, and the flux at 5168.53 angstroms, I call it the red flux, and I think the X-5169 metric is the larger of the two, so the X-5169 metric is 12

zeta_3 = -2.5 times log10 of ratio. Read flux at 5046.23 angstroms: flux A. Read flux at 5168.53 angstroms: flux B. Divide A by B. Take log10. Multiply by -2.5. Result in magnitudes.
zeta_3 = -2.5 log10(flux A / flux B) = 0.2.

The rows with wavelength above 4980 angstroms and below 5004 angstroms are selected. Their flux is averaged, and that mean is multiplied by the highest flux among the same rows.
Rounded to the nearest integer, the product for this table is 75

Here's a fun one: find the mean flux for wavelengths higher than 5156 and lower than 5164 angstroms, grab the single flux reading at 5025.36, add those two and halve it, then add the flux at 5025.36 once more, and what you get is 17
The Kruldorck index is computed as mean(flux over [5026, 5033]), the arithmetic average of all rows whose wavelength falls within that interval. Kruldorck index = 7.6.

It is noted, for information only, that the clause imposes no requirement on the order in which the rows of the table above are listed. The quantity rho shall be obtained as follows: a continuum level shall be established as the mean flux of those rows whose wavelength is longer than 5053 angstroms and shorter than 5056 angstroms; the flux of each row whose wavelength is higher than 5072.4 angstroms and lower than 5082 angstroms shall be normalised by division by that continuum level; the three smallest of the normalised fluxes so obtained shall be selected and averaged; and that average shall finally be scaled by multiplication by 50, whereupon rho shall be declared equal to 21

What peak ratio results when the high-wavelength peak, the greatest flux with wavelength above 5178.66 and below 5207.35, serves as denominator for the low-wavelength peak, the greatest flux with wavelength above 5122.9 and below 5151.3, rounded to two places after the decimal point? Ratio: 0.81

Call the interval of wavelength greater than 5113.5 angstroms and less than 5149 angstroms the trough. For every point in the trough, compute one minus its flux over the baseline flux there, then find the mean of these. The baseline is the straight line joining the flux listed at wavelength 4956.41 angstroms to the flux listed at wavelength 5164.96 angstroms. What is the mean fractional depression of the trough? 0.24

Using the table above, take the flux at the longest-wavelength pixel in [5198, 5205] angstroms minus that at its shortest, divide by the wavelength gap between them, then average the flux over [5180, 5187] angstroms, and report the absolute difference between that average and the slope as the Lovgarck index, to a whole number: 15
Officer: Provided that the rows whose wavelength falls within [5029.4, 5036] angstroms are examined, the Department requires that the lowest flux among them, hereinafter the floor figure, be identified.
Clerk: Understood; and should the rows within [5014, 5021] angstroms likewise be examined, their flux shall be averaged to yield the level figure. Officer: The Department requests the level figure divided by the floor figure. 0.90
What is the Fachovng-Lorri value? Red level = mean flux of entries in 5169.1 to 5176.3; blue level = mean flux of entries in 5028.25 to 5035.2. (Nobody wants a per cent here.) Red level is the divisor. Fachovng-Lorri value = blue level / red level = 0.6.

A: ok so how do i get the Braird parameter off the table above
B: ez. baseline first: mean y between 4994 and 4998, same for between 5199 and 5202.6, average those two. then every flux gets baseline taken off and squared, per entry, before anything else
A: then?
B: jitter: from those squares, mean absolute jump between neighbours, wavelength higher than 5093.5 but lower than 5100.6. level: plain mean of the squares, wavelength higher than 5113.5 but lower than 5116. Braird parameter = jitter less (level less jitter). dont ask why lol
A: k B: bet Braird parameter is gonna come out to 18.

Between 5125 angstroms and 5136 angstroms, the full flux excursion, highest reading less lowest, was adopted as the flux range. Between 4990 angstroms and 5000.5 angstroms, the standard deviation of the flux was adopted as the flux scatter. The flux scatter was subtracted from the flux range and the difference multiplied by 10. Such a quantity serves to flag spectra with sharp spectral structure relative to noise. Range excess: 53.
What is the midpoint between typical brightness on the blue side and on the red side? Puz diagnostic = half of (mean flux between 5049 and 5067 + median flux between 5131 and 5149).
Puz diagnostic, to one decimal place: 10.3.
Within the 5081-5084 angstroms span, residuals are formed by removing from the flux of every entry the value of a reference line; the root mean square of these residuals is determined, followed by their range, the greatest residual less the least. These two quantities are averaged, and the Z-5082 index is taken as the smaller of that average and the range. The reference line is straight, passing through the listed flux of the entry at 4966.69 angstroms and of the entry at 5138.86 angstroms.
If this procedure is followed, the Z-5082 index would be 2.52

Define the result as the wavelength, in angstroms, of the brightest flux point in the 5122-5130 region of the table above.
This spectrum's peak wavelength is 5125.86 angstroms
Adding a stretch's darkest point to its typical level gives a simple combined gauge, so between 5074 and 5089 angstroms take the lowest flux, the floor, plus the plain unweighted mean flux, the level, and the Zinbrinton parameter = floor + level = 7.8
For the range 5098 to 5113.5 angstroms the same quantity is 19.2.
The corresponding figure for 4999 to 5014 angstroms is 14.6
